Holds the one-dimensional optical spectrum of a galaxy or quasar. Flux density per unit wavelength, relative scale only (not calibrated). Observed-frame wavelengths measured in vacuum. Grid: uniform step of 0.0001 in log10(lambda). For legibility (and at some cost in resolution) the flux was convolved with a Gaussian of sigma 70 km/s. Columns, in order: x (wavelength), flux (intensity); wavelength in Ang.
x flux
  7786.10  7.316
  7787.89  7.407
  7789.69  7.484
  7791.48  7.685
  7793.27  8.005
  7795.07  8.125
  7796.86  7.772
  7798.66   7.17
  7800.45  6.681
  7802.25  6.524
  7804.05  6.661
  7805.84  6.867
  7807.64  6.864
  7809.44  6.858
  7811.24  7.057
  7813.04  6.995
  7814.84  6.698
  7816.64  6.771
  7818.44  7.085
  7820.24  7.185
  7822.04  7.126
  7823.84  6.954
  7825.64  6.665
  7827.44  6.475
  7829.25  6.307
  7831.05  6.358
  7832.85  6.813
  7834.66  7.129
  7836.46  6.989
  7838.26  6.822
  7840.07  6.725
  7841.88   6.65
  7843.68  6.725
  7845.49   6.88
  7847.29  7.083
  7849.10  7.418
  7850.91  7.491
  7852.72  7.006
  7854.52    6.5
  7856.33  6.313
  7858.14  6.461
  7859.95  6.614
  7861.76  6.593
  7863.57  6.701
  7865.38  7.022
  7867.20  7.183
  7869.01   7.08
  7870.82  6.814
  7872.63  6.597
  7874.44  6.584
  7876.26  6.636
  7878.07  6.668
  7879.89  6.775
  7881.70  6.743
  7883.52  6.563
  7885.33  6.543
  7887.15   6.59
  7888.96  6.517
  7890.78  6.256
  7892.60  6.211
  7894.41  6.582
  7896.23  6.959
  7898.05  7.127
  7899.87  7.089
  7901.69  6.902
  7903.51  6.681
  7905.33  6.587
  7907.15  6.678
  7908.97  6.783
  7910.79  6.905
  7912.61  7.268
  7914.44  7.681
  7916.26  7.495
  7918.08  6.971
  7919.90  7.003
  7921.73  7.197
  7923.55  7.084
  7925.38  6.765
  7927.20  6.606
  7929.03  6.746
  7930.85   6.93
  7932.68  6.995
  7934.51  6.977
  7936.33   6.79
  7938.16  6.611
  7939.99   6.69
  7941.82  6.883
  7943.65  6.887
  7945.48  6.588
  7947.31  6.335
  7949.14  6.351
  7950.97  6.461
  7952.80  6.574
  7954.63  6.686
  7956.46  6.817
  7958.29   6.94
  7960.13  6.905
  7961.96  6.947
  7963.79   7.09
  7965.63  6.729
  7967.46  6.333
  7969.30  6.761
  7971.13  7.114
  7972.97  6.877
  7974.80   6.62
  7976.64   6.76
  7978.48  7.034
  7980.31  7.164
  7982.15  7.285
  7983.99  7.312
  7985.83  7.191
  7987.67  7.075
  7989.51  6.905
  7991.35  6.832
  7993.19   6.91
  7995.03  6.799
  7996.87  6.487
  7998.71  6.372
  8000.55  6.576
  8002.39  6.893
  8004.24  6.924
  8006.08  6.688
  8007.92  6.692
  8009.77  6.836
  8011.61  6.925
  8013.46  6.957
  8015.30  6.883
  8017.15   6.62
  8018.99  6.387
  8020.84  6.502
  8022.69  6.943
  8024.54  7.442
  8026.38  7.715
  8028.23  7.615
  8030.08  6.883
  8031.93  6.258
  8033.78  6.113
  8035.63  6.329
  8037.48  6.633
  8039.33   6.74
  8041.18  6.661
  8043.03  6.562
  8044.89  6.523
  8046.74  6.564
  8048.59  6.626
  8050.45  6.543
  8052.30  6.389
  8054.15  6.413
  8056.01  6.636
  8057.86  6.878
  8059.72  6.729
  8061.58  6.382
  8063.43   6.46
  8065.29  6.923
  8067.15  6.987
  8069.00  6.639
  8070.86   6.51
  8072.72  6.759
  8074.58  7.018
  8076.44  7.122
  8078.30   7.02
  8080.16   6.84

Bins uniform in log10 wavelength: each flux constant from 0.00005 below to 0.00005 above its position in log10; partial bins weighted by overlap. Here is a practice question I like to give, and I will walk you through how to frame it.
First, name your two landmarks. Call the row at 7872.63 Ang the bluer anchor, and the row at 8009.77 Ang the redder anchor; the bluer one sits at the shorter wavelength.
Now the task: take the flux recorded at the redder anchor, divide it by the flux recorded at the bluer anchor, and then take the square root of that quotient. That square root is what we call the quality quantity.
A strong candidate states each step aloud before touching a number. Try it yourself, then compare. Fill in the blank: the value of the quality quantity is 1.02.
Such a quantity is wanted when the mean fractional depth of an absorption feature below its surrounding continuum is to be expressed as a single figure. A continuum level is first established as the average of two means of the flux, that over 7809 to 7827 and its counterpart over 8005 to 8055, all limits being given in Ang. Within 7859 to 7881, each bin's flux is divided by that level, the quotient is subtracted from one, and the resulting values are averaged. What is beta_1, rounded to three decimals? 0.008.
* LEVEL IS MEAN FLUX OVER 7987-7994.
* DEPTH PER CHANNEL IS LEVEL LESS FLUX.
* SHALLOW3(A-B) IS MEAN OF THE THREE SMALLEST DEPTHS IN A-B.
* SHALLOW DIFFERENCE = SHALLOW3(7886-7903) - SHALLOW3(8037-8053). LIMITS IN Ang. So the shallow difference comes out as -0.4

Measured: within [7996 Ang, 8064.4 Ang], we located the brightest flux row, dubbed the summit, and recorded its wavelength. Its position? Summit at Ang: 8026.38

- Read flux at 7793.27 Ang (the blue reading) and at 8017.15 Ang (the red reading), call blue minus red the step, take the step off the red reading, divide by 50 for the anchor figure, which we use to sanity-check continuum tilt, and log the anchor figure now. 0.105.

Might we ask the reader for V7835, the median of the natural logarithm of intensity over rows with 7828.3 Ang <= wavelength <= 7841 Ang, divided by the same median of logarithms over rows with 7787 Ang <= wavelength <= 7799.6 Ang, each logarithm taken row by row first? 0.94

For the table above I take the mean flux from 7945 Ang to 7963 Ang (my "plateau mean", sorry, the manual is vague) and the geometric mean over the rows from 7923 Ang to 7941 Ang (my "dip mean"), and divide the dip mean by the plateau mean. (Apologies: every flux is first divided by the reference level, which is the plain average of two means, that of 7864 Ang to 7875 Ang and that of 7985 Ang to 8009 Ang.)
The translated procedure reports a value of 1.02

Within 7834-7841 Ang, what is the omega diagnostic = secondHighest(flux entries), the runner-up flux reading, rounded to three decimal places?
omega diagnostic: 6.989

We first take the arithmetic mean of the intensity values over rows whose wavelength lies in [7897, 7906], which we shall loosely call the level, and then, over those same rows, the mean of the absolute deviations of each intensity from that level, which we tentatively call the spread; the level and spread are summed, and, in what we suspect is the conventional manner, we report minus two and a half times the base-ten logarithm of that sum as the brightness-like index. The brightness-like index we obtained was -2.12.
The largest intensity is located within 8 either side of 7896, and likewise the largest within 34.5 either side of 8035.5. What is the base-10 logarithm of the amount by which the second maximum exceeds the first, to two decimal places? -0.23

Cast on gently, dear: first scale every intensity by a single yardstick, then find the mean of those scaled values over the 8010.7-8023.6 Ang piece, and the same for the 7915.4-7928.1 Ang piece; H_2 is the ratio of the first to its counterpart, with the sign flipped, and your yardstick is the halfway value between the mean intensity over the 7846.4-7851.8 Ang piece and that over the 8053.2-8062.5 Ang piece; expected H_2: -0.96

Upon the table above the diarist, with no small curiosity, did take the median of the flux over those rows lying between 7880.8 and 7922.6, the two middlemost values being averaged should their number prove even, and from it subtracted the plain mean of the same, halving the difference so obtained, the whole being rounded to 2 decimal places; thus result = -0.03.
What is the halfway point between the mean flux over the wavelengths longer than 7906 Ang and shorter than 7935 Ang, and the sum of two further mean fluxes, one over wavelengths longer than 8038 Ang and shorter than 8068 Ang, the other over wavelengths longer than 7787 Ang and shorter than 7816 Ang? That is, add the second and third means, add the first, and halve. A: 10.4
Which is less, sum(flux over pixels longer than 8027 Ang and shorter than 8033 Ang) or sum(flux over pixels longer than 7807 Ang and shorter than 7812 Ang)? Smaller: 20.8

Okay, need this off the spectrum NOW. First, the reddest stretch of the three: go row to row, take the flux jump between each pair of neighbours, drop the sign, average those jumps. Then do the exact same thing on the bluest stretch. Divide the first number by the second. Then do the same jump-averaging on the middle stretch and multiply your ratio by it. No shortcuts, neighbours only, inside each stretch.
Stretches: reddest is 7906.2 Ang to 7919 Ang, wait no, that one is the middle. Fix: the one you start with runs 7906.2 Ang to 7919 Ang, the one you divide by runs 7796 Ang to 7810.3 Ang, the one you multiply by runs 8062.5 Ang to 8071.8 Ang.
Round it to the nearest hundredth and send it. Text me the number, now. 0.31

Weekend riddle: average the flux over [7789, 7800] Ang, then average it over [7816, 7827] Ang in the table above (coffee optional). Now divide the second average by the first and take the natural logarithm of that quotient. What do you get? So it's -0.10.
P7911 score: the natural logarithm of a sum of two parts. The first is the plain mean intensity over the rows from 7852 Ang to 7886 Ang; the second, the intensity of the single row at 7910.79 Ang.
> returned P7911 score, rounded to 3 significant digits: 2.61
